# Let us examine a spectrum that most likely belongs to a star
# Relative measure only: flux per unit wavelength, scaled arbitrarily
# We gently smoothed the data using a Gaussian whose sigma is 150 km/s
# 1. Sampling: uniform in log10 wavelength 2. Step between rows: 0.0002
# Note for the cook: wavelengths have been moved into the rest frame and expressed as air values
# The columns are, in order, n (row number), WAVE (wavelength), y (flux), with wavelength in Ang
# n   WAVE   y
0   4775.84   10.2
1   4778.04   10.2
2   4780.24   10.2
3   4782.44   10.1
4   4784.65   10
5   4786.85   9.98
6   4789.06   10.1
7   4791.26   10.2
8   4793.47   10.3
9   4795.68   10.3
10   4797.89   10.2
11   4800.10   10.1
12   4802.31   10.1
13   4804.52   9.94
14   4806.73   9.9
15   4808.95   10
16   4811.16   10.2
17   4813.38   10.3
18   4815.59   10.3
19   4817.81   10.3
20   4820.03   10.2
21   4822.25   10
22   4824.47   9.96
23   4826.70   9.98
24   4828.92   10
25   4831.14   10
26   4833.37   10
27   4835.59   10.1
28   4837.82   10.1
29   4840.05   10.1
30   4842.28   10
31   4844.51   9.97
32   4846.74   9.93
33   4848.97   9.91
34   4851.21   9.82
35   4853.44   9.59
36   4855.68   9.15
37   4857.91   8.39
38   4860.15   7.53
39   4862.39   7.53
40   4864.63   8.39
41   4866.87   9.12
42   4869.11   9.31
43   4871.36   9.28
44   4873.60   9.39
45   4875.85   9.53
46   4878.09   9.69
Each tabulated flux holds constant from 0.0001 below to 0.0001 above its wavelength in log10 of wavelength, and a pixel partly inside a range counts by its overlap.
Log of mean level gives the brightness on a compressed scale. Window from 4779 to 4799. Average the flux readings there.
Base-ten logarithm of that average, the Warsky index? 1.01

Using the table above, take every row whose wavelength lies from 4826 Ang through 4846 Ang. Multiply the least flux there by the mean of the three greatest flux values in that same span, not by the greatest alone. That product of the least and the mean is 101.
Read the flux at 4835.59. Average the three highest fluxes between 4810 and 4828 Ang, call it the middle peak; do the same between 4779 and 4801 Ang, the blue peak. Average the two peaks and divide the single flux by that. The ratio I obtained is 0.982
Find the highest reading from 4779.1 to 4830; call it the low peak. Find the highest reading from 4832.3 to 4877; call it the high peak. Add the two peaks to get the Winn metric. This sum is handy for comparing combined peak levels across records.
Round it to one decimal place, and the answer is 20.4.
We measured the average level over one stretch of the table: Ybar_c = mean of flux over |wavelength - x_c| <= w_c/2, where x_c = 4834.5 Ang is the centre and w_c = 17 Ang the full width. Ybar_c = 10.0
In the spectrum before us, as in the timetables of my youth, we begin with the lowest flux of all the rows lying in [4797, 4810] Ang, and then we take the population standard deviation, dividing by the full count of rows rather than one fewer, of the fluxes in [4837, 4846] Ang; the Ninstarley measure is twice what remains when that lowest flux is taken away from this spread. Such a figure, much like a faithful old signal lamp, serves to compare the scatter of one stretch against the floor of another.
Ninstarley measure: -19.68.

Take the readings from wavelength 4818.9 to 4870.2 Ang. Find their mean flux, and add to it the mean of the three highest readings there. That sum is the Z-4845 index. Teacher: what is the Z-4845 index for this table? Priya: 19.7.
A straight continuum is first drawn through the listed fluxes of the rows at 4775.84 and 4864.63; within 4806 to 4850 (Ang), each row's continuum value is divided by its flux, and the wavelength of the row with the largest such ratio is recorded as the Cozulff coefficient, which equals 4806.73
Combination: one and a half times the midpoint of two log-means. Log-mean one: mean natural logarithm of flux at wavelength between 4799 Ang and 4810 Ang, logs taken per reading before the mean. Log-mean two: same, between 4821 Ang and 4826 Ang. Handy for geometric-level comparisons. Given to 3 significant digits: 3.45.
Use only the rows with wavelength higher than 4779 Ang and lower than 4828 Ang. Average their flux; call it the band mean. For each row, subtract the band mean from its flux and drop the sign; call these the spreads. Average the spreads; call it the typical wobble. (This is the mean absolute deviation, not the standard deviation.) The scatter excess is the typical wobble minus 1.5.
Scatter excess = -1.38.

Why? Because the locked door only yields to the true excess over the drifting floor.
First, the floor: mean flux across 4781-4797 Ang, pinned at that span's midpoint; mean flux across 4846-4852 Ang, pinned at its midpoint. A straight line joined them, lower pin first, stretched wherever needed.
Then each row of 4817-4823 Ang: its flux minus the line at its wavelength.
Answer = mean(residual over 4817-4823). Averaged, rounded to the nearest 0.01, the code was 0.16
